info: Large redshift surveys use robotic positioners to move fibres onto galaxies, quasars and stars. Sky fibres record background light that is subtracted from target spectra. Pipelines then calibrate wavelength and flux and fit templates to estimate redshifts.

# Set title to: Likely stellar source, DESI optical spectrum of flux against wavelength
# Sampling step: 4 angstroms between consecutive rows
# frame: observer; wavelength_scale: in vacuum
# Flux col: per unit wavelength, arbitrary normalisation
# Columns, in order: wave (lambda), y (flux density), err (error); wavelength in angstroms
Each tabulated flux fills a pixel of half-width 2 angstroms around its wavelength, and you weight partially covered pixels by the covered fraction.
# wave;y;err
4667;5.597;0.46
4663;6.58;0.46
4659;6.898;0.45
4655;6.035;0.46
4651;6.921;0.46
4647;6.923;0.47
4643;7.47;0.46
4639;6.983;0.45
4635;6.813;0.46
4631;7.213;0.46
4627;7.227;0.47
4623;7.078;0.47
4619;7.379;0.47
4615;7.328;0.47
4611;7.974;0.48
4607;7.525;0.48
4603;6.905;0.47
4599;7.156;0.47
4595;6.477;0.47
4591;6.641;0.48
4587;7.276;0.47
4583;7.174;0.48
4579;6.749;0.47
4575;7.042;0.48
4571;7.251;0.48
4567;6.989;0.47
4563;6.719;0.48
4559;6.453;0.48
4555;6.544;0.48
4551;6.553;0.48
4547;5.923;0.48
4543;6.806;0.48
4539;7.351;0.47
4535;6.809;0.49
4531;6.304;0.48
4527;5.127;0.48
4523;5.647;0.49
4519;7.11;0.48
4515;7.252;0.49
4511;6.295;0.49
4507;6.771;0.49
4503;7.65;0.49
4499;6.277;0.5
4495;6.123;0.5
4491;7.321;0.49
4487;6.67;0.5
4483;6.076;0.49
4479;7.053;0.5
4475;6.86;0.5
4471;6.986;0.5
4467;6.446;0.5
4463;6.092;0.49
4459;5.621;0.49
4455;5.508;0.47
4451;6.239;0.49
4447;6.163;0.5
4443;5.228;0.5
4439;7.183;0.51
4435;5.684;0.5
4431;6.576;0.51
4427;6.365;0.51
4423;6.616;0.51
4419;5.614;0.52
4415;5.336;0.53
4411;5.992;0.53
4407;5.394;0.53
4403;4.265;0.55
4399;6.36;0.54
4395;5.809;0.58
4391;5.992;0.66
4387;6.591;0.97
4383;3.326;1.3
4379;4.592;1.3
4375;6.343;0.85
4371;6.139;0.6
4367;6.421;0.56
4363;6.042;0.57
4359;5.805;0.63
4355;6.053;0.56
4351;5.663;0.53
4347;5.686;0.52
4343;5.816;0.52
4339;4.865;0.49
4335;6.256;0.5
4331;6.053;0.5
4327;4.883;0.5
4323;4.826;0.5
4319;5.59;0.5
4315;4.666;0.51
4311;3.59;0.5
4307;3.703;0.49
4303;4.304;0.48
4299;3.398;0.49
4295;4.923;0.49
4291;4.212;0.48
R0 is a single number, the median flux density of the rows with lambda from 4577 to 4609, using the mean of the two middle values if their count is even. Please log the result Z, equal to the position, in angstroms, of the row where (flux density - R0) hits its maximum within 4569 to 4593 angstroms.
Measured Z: 4587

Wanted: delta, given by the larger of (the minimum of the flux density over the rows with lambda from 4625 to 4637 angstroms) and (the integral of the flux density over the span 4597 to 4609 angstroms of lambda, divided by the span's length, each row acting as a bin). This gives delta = 7.2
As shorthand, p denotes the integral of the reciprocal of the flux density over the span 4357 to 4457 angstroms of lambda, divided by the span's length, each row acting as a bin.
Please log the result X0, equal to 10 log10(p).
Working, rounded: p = 0.176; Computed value -7.5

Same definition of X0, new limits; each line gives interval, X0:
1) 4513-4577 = -8.2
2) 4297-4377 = -7.1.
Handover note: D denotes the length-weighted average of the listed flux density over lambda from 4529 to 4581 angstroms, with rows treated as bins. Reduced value 6.7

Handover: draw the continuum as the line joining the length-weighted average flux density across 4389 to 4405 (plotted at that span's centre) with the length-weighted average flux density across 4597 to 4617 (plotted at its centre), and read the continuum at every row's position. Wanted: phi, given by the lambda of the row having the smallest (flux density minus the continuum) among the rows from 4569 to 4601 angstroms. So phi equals 4595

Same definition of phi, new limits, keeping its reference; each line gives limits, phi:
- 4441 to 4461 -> 4443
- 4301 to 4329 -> 4311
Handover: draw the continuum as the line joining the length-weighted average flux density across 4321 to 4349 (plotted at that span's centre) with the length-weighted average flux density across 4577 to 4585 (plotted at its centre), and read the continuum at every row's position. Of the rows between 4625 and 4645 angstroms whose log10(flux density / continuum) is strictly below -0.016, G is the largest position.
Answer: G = 4639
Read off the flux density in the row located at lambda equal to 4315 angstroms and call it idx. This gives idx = 4.666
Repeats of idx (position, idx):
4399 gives 6.36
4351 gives 5.663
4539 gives 7.351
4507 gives 6.771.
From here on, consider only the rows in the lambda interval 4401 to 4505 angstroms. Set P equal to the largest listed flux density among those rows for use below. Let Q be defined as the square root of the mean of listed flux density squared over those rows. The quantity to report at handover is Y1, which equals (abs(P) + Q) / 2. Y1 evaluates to 6.9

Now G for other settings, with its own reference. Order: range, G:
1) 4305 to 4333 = 4327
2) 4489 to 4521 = 4511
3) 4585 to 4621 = 4595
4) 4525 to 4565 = 4559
